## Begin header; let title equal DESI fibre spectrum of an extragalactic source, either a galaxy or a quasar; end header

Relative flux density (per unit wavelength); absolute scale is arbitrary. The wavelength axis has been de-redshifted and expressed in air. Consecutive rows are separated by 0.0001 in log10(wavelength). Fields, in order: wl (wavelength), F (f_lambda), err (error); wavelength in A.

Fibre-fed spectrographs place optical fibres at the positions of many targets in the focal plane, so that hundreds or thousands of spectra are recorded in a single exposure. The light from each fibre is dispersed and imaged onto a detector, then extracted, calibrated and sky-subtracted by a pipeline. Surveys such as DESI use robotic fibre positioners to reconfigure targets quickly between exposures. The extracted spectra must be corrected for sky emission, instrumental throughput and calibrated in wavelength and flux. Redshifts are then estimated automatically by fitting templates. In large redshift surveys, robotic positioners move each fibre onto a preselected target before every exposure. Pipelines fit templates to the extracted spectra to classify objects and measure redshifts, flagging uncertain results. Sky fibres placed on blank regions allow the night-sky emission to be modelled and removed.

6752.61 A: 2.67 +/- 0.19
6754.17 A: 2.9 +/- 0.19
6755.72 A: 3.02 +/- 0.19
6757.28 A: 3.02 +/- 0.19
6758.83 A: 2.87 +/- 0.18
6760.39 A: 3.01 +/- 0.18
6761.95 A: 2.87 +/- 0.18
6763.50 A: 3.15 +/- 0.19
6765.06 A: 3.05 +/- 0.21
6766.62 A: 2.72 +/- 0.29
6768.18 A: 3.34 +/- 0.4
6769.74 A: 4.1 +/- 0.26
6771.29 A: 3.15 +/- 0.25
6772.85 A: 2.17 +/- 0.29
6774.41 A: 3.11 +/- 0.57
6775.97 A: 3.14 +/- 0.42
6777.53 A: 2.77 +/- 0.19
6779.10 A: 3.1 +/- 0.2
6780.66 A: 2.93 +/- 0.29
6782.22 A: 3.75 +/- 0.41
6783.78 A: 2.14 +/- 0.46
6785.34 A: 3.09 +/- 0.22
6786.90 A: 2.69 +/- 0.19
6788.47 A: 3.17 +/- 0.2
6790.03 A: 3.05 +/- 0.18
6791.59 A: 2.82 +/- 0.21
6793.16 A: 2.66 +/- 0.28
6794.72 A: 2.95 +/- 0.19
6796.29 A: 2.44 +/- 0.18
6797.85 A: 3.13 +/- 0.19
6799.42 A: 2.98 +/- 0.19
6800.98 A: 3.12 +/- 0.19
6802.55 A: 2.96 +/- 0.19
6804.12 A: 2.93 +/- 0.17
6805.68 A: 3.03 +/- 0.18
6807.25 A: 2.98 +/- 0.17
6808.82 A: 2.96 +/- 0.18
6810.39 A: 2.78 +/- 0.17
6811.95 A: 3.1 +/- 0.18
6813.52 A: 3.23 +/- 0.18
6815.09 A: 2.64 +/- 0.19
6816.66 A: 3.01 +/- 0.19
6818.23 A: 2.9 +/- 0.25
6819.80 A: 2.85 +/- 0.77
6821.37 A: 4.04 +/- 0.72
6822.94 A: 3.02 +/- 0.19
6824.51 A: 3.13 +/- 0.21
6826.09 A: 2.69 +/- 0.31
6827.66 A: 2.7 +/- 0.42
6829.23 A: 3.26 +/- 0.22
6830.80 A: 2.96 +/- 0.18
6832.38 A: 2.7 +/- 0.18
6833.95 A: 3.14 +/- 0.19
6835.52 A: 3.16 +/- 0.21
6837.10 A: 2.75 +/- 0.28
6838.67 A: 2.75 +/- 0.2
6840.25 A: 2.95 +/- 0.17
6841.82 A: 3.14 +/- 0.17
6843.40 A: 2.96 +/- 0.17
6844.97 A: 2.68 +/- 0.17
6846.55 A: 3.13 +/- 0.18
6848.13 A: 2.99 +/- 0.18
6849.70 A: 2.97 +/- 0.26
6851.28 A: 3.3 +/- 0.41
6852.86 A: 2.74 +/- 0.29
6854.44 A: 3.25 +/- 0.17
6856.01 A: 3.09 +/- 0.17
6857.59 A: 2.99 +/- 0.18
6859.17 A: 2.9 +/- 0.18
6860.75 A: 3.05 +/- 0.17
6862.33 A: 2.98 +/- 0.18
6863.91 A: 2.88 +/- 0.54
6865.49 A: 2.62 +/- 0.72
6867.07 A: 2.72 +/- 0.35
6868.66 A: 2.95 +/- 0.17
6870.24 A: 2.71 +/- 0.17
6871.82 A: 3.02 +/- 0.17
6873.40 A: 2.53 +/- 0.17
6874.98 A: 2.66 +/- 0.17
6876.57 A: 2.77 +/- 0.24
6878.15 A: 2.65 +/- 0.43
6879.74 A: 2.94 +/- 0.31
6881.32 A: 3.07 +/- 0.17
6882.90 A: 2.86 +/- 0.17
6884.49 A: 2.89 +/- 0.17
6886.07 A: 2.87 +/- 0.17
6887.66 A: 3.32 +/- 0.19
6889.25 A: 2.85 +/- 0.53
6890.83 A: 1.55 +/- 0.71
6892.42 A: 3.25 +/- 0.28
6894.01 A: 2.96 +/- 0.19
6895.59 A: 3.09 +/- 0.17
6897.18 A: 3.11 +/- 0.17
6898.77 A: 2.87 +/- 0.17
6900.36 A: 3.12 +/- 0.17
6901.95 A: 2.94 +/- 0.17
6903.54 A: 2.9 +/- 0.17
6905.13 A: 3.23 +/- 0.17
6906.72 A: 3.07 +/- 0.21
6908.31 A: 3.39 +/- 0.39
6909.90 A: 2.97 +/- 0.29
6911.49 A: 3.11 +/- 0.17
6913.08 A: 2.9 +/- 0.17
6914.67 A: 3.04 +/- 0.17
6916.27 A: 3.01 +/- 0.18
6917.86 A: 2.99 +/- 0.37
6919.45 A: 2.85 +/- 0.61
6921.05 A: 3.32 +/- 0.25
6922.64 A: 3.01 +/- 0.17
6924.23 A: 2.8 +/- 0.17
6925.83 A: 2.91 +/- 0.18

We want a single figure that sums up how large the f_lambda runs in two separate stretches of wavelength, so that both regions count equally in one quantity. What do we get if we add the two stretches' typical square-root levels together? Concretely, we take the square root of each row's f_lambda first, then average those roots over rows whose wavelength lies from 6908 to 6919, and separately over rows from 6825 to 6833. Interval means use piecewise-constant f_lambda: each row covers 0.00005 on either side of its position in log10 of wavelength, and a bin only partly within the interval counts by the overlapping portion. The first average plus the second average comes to 3.44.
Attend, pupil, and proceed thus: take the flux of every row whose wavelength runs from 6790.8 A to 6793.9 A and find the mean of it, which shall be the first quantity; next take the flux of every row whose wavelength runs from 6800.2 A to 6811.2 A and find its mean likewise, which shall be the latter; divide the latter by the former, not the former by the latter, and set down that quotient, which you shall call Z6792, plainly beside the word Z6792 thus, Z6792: 1.08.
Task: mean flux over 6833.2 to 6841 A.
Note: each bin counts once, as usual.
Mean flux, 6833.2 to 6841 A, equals 2.95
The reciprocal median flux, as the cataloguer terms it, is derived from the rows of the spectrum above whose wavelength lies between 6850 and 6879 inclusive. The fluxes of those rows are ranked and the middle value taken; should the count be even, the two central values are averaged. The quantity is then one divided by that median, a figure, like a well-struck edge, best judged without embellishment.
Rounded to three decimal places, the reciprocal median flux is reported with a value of 0.346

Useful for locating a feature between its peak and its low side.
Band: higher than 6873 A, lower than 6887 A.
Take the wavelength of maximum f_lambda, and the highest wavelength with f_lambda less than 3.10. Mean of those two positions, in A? 6883.7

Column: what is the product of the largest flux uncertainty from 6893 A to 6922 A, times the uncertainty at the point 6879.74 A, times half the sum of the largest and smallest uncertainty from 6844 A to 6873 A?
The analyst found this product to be 0.084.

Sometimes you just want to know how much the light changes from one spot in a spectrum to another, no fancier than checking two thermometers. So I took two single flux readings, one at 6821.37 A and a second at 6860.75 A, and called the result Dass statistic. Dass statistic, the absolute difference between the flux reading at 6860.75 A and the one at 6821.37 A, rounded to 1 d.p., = 1.0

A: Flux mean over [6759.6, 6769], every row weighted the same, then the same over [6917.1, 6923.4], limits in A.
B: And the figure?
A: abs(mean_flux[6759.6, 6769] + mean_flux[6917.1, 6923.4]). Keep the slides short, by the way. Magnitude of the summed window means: 6.07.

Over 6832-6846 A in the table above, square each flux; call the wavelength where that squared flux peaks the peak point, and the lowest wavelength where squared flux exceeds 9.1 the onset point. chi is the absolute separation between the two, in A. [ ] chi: 1.6 A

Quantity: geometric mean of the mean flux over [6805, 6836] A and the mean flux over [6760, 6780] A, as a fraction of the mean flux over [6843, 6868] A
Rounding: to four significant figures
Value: 1.027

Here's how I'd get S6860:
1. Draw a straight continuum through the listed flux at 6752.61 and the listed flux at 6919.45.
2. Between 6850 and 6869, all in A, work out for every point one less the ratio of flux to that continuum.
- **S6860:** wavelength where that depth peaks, 6865.49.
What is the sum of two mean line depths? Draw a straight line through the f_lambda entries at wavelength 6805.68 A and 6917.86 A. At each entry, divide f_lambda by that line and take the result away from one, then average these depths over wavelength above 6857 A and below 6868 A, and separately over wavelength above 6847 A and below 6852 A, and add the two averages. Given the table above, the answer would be 0.020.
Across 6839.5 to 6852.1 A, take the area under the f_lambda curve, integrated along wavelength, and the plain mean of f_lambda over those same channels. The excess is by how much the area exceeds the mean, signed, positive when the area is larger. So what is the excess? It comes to 35.0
